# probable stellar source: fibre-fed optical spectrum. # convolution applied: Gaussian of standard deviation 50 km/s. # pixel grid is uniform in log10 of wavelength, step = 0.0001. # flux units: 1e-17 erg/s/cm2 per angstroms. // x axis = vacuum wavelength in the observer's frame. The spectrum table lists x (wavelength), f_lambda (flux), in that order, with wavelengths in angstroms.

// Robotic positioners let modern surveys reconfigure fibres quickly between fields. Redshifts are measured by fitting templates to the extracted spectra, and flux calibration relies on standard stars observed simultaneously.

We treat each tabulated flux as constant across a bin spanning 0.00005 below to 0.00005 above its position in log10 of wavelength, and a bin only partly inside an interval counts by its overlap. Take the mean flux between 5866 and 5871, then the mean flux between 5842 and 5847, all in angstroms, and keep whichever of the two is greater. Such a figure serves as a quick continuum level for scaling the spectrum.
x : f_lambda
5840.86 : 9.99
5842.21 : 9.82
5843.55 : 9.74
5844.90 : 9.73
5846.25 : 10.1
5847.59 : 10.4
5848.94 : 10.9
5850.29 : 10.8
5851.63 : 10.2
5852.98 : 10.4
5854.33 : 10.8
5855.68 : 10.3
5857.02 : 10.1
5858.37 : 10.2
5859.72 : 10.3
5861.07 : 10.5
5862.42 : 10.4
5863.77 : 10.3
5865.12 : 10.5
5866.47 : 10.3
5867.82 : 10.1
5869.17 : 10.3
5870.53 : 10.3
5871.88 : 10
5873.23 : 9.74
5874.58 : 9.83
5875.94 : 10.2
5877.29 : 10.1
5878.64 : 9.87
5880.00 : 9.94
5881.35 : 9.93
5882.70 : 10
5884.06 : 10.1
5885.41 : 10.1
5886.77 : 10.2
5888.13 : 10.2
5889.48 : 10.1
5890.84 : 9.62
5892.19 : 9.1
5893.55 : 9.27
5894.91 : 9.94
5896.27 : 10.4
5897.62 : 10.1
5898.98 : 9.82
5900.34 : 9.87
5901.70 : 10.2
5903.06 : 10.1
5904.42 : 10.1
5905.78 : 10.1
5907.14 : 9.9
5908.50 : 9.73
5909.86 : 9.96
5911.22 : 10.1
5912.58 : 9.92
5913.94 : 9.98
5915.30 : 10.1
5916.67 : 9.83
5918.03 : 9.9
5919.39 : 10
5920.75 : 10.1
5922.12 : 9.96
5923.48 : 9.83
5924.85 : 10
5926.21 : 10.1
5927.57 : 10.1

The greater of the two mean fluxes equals 10.2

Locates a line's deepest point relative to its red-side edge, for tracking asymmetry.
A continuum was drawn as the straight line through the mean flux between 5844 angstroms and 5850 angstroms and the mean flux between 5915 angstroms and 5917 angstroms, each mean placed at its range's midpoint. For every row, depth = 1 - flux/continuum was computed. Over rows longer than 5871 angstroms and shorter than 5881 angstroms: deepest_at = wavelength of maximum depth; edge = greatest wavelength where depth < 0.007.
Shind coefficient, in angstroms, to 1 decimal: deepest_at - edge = -4.1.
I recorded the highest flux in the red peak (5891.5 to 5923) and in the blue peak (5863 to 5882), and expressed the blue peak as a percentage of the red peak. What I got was 101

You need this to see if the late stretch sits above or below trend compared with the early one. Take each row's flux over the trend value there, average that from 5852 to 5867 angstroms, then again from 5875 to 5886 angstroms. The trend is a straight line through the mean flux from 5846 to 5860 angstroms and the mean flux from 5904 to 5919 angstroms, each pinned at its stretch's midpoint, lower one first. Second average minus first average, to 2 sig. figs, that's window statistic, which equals -0.018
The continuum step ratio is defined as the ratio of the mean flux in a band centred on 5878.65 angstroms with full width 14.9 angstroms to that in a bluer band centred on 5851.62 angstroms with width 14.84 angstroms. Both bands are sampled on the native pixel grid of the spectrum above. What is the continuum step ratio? 0.964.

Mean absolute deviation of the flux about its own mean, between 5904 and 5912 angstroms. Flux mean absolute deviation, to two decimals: 0.12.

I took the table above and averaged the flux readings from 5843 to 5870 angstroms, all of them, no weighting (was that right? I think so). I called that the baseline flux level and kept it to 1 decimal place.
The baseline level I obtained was 10.3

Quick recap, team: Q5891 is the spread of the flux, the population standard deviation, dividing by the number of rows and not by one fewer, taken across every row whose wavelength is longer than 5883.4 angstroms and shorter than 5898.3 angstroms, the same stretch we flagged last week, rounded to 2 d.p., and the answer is 0.39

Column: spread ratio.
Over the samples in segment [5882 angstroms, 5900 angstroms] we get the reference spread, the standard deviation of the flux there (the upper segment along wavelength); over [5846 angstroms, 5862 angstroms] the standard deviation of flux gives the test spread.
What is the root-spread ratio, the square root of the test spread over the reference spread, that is 0.86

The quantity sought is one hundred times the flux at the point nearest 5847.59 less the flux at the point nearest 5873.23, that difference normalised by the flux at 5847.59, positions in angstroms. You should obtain 6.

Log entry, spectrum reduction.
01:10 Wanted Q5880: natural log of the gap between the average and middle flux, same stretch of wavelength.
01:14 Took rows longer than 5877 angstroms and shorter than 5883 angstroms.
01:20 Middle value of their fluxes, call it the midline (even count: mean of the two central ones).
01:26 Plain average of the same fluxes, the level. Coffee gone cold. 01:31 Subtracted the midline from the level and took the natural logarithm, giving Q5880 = -3.6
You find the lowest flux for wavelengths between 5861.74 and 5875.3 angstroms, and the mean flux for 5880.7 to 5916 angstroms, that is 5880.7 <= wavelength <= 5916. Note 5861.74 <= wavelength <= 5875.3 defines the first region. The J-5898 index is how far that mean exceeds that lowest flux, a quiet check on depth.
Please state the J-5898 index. 0.22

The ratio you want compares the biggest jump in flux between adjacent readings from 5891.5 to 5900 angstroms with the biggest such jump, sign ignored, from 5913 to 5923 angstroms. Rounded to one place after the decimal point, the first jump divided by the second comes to 2.5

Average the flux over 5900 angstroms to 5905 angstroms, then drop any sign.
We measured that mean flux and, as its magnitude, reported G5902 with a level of 10.1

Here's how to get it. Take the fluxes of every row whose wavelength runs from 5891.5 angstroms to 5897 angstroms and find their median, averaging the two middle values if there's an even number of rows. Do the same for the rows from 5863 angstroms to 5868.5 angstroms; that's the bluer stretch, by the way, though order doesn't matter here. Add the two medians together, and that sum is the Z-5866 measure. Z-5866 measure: 19.9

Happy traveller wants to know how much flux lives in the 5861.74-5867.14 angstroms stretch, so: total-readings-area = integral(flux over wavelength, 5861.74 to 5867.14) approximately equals 56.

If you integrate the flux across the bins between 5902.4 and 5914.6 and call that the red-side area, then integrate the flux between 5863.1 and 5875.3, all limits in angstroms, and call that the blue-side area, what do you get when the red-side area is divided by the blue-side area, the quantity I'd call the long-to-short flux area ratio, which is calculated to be 1.0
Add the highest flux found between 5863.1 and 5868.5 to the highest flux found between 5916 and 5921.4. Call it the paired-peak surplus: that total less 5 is 15.6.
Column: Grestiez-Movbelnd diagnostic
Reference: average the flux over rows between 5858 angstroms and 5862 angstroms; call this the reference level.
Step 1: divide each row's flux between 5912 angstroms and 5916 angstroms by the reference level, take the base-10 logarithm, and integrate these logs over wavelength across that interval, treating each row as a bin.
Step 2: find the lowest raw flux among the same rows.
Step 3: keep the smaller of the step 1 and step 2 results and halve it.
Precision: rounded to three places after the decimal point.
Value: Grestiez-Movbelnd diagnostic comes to -0.029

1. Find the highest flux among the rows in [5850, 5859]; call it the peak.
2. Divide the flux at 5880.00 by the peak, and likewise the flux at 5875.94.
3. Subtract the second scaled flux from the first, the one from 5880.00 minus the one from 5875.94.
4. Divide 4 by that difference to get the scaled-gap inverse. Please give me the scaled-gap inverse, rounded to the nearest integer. -166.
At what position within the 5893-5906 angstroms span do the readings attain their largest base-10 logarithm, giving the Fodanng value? 5896.27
